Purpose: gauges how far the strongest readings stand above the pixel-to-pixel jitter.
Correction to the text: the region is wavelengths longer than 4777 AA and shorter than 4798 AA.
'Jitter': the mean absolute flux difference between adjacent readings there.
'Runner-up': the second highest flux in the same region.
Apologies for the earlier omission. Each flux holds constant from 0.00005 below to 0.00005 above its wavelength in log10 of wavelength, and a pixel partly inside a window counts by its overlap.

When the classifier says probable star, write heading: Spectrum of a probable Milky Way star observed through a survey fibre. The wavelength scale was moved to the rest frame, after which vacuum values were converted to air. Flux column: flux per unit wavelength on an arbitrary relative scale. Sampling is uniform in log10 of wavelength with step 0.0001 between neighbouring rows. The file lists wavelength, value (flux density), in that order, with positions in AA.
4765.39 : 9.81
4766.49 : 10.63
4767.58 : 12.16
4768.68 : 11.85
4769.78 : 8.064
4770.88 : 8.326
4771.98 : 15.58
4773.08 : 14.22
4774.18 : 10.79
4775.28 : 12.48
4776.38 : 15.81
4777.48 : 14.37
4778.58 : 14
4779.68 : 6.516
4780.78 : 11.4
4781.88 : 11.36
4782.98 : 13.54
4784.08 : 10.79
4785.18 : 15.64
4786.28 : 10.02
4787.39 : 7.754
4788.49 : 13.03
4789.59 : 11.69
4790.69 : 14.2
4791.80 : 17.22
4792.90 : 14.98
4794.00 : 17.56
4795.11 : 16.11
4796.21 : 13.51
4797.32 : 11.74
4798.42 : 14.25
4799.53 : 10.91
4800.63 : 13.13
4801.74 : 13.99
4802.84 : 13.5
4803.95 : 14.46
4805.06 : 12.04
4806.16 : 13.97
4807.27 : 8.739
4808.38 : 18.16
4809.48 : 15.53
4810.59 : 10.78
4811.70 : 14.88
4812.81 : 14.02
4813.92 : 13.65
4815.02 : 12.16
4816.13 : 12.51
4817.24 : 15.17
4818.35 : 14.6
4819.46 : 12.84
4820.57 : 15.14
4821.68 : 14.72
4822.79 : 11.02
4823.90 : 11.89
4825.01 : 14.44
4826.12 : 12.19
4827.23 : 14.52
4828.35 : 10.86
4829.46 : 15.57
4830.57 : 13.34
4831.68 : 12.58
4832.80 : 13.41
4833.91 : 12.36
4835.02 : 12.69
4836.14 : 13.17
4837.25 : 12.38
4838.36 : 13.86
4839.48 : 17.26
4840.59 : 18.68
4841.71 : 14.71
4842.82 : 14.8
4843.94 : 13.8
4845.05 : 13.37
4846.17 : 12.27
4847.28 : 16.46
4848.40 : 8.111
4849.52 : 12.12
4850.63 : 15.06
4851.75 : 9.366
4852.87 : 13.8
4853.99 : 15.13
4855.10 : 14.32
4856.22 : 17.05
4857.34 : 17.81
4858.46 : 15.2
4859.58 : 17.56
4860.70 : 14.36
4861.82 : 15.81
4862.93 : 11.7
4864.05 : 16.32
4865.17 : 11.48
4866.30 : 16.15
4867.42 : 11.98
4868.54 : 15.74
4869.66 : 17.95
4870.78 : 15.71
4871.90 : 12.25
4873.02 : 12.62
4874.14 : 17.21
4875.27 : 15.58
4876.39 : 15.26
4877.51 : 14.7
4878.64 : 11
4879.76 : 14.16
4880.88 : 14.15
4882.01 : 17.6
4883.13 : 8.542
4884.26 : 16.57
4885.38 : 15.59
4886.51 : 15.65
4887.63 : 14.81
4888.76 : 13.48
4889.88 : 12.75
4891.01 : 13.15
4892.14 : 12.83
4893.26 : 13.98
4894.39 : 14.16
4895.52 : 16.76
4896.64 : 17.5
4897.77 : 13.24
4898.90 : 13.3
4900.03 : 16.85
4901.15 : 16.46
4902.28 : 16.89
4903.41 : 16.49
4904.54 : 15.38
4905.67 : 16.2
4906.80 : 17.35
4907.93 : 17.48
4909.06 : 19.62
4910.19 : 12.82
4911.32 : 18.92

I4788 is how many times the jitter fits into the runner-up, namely 5.8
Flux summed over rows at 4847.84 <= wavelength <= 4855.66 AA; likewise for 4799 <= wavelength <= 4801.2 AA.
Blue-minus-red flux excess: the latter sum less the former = -64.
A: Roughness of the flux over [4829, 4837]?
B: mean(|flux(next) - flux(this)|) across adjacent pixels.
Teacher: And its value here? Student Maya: 0.9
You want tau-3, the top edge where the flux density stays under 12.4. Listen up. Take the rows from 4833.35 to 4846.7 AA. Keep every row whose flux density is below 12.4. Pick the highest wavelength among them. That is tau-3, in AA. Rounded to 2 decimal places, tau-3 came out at 4846.17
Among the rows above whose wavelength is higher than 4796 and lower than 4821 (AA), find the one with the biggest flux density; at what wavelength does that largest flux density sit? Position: 4808.38 AA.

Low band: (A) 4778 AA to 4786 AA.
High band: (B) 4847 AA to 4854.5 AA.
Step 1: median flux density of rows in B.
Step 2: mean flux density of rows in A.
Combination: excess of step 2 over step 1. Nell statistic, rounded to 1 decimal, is -1.9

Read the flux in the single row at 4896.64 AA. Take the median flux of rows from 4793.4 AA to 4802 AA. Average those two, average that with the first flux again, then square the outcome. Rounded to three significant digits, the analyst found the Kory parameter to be 274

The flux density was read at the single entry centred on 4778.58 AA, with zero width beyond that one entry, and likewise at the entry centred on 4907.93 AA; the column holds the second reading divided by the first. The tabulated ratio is 1.25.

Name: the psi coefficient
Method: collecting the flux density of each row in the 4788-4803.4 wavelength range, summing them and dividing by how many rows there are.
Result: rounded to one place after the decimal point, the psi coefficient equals 14.0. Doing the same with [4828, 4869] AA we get 14.1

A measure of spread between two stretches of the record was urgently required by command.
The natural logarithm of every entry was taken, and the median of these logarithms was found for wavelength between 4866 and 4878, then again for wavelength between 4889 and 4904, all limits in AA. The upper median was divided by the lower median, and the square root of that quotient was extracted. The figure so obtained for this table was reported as 0.98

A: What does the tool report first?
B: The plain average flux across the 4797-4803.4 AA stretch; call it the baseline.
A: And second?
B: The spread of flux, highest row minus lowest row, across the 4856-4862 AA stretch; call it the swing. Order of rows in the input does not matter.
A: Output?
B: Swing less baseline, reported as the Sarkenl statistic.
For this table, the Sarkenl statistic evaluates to -9.5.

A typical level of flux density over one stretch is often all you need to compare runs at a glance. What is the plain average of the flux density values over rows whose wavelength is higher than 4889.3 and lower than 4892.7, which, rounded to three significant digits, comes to 12.9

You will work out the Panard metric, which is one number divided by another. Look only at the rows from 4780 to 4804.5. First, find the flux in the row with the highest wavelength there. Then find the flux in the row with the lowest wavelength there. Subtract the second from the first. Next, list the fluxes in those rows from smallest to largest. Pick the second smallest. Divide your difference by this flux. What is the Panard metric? 0.3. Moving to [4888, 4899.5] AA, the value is 0.0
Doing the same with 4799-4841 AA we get 0.7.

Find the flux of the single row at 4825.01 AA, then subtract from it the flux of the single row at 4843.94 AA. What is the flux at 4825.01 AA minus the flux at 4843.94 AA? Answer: 1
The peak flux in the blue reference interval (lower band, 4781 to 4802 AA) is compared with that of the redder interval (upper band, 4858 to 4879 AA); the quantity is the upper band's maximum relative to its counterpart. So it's 1.02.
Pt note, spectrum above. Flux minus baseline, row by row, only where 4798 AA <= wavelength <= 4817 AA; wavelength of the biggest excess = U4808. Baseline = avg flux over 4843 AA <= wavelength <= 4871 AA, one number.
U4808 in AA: 4808.38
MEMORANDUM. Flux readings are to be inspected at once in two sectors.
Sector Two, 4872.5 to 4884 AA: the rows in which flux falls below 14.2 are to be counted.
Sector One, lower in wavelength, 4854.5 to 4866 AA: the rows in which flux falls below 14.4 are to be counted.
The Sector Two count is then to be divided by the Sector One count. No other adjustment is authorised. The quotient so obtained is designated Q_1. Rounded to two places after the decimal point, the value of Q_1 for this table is 1.25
